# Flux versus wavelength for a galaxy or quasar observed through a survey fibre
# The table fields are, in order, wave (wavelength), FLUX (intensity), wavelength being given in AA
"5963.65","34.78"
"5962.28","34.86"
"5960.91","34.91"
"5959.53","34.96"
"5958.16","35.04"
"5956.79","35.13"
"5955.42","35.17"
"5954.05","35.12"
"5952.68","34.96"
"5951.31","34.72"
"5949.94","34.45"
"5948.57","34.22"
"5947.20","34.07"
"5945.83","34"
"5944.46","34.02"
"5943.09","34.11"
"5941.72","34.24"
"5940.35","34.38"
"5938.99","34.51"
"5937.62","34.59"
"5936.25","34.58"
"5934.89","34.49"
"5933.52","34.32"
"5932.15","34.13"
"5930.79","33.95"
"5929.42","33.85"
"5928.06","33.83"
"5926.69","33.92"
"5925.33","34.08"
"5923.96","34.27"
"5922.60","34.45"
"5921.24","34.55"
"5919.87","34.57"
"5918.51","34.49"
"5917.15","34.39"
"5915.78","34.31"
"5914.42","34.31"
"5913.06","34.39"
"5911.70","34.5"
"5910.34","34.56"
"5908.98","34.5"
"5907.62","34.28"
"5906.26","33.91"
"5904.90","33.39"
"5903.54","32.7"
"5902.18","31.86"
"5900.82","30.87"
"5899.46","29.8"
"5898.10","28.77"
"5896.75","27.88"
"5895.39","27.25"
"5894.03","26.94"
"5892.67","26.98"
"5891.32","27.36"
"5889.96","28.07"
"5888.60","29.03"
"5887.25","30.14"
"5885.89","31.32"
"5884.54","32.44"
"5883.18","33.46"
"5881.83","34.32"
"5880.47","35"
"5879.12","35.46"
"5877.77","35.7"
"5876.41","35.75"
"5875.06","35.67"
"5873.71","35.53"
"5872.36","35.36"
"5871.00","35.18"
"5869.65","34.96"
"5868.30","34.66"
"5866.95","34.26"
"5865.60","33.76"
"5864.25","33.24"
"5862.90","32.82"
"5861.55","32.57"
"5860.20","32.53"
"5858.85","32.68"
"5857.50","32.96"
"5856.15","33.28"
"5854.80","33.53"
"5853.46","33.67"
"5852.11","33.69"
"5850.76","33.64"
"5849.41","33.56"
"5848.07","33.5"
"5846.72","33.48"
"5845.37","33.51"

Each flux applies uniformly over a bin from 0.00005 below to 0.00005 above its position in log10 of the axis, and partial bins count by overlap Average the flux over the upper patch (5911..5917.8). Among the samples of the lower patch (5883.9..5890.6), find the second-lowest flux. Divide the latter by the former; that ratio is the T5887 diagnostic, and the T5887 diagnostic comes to 0.84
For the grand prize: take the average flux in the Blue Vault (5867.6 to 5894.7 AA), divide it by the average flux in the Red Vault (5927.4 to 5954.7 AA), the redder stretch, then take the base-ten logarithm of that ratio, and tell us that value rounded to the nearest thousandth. -0.022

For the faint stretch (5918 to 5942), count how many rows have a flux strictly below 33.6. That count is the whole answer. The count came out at 0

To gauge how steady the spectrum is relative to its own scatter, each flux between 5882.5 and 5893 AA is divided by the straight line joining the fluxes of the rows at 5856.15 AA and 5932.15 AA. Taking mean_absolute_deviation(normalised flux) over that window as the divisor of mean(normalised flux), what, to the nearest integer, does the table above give 15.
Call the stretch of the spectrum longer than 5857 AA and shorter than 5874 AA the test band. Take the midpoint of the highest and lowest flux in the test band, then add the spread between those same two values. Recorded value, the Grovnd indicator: 37.0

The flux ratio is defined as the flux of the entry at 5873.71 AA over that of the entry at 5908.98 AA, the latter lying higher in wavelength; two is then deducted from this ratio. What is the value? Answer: -0.97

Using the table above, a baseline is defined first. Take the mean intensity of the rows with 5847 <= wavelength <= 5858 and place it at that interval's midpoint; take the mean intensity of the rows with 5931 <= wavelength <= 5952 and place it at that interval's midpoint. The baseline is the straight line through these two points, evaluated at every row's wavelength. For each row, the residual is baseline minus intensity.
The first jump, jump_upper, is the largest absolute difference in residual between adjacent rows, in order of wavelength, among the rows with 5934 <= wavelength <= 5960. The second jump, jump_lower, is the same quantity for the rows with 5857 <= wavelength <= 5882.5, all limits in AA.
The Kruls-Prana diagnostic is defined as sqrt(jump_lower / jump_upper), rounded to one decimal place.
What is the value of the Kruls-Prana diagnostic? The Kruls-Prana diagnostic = 1.6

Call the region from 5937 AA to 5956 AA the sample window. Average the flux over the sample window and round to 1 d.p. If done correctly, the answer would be 34.5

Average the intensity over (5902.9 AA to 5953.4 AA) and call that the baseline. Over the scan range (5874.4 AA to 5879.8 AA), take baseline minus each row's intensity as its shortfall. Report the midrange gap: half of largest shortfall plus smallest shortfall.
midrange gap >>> -1.36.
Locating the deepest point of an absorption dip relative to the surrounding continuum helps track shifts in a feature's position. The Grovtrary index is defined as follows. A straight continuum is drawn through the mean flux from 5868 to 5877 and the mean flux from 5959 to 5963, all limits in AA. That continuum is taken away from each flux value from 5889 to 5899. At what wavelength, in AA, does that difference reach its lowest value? 5894.03 AA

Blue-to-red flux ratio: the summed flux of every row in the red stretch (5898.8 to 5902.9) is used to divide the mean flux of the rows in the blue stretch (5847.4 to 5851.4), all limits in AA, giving 0.363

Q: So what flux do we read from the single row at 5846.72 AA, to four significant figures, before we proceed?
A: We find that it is 33.48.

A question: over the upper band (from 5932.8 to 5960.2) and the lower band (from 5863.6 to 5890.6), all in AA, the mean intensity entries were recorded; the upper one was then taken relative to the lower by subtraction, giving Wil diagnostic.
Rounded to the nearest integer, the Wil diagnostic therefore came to 1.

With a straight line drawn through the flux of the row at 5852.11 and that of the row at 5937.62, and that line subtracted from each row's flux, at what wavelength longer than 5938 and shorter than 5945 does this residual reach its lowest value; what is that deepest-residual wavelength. 5944.46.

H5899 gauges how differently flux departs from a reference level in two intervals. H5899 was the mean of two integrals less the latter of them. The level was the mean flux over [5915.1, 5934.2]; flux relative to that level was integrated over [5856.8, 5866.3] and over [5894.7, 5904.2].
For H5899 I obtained 15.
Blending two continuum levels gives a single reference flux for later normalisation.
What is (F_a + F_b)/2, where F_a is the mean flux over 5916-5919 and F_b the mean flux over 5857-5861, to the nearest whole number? 34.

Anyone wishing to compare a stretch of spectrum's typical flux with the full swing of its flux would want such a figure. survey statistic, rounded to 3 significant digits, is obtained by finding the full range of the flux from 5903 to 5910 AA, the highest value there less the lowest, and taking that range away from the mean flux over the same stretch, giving 32.0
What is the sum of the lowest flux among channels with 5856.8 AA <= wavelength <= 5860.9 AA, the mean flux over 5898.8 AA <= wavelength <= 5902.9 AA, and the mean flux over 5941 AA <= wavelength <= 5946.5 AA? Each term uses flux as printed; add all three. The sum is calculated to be 97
